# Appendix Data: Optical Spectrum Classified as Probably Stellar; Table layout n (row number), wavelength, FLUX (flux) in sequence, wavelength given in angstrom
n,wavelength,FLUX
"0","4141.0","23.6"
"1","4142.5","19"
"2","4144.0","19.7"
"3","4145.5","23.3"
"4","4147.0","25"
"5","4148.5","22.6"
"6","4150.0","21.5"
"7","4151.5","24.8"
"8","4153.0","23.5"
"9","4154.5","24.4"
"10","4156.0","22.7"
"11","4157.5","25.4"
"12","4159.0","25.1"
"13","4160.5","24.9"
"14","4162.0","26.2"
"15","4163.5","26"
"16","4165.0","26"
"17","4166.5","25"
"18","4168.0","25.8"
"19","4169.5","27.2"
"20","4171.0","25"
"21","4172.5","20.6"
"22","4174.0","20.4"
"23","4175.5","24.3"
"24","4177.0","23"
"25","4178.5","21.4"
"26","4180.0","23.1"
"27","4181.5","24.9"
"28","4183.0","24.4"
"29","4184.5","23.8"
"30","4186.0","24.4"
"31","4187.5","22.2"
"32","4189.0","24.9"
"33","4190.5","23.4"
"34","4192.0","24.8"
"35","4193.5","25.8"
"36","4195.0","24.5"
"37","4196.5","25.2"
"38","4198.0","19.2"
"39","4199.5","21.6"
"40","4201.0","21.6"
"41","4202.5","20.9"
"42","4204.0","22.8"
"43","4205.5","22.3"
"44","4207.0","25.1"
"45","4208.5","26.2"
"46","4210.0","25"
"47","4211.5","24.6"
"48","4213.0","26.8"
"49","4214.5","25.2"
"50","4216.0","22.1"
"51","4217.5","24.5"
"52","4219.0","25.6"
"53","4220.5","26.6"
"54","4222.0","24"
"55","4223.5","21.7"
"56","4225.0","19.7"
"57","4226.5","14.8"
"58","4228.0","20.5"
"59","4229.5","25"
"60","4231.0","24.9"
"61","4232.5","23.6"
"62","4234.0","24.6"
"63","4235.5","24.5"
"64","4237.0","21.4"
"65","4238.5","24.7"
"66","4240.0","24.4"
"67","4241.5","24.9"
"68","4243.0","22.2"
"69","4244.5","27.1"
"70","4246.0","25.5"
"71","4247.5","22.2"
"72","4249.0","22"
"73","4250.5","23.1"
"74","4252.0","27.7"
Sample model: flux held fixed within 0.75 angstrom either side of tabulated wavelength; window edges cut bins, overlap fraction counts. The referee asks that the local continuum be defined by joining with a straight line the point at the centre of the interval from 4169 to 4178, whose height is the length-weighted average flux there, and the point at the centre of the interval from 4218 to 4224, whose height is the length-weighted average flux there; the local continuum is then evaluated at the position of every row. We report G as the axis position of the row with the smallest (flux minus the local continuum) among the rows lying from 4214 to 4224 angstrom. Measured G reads 4223.5 angstrom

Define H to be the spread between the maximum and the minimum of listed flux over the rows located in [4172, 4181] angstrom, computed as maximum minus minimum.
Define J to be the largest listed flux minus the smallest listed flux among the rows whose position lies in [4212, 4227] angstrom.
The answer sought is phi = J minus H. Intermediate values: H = 4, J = 12.0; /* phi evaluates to 8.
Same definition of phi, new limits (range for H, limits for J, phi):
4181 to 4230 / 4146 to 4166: -7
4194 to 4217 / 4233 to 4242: -4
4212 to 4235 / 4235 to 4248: -6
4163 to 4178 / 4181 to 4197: -3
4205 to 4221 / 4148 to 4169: 0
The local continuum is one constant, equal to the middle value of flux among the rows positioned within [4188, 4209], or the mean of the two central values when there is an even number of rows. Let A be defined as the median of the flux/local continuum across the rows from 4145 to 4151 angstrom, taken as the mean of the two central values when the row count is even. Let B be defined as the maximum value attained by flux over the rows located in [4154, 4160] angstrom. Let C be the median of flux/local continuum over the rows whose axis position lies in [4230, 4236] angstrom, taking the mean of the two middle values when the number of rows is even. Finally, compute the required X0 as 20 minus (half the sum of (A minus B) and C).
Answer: 31.7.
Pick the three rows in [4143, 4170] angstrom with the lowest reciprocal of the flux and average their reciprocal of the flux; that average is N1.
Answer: 0.0378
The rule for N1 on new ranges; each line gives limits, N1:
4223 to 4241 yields 0.0402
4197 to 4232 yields 0.0377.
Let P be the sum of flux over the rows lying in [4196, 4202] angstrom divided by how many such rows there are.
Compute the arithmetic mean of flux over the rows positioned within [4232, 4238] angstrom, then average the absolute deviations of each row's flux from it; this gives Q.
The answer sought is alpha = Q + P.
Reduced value 23.0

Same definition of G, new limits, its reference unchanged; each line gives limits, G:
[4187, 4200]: 4198.0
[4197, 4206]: 4198.0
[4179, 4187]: 4180.0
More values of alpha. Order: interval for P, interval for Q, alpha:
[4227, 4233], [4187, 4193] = 24.5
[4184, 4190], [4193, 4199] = 26.1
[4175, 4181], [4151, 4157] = 23.7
